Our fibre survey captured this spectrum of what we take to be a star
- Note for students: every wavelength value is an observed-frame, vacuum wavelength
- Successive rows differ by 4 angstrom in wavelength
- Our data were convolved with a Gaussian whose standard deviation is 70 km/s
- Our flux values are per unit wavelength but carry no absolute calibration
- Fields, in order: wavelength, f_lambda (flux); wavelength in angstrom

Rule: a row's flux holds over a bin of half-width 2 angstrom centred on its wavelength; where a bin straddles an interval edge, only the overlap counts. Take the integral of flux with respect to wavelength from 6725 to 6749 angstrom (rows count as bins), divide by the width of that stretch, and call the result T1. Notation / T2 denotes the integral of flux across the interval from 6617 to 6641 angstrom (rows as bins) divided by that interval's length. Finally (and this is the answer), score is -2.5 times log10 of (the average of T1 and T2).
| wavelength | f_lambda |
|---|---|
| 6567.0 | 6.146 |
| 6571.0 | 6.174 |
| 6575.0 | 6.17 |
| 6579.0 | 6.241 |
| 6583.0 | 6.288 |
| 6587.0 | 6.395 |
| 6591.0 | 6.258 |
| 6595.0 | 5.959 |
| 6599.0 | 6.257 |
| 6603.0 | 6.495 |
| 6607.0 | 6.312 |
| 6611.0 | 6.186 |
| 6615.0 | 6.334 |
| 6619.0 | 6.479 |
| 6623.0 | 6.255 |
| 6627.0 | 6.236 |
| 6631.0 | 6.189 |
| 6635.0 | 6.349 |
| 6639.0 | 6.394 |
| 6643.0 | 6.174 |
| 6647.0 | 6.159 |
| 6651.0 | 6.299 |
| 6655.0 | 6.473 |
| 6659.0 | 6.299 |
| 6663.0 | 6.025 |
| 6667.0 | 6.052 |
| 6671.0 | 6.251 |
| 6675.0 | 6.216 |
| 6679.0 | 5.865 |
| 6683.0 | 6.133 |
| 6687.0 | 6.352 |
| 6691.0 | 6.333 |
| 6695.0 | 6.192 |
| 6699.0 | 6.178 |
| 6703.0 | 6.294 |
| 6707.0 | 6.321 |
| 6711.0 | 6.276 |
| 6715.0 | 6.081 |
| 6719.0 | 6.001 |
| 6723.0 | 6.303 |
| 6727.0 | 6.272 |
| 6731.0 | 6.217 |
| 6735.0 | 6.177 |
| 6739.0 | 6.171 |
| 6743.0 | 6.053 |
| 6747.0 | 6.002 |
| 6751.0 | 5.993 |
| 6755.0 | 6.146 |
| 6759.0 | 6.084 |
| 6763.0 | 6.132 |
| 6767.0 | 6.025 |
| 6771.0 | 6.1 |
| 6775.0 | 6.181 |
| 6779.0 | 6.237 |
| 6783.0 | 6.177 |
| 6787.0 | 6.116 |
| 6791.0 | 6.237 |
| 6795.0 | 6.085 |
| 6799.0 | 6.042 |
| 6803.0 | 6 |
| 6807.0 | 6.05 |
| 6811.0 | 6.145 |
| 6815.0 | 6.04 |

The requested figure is -1.99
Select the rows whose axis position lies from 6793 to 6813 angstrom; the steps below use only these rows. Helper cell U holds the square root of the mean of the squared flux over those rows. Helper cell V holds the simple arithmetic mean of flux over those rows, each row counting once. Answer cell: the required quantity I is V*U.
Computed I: 36.8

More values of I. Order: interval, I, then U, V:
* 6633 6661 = 39.8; 6.31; 6.31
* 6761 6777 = 37.3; 6.11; 6.11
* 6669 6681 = 37.4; 6.11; 6.11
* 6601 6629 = 40.1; 6.33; 6.33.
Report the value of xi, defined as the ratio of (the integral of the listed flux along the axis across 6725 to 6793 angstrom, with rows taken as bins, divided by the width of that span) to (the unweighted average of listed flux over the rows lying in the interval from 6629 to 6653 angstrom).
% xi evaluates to 0.98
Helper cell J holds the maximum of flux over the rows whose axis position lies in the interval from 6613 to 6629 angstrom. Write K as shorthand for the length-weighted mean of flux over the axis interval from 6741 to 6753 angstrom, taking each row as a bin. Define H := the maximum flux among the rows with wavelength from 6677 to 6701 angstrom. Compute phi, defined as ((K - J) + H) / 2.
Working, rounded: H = 6.352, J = 6.479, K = 6.02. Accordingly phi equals 2.94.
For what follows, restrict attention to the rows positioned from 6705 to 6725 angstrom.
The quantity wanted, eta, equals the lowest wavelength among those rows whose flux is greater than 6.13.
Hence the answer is 6707.0 angstrom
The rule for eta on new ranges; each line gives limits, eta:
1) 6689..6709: 6691.0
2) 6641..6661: 6643.0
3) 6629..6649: 6631.0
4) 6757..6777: 6763.0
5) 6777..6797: 6779.0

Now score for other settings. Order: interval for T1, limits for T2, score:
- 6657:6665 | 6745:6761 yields -1.96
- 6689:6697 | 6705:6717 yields -1.99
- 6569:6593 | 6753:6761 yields -1.98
